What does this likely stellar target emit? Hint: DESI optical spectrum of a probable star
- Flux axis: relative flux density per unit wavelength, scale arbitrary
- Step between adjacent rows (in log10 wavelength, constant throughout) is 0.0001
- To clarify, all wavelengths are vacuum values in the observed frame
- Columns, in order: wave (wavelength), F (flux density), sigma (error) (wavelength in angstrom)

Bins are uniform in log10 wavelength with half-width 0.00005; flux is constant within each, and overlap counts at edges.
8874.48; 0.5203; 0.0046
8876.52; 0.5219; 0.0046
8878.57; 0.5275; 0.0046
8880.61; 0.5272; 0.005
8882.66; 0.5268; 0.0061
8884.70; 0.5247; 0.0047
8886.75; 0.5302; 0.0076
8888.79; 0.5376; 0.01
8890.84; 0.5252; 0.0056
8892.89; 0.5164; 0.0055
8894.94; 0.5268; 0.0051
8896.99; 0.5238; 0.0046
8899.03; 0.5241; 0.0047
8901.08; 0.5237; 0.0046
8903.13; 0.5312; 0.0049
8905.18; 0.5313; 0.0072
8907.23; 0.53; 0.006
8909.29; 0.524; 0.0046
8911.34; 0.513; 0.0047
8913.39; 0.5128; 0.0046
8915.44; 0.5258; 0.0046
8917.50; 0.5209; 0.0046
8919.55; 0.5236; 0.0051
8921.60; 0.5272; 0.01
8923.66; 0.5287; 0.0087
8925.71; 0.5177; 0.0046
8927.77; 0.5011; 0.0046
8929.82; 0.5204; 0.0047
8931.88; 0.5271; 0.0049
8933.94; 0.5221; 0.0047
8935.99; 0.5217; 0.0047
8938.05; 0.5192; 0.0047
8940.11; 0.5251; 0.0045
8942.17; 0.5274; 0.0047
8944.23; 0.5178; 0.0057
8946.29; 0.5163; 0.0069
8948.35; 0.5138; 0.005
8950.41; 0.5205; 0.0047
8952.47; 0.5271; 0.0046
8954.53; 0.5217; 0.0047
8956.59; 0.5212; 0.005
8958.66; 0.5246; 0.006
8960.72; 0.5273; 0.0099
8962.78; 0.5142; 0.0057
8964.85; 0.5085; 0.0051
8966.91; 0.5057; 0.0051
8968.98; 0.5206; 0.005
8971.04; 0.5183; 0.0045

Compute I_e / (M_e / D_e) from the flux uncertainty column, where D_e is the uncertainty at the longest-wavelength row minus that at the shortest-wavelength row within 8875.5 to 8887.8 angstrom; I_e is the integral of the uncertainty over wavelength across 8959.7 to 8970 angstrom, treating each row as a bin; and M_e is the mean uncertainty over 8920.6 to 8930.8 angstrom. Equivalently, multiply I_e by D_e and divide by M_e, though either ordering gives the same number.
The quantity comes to 0.029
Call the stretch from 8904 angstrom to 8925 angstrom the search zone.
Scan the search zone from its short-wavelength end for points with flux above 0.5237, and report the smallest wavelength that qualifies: 8905.18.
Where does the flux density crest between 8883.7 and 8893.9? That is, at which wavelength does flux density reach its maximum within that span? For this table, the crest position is 8888.79 angstrom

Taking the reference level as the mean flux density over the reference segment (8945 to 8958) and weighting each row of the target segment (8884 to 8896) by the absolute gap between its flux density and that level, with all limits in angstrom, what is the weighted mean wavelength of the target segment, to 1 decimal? 8889.4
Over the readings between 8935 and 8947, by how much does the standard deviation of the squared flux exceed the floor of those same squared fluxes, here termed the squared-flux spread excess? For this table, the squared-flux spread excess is -0.262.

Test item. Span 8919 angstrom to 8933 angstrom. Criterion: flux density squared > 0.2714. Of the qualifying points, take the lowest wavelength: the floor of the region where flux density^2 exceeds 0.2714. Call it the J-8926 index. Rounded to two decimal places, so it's 8919.55 angstrom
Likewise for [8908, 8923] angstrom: 8909.29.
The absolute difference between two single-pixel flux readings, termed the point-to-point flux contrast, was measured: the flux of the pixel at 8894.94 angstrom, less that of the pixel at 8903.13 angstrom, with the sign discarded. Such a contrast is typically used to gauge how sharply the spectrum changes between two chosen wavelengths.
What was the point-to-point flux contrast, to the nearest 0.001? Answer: 0.004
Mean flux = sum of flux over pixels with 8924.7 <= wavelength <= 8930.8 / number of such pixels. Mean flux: 0.513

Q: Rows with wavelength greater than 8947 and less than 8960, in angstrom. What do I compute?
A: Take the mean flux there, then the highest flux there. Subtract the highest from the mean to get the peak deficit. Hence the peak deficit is -0.0056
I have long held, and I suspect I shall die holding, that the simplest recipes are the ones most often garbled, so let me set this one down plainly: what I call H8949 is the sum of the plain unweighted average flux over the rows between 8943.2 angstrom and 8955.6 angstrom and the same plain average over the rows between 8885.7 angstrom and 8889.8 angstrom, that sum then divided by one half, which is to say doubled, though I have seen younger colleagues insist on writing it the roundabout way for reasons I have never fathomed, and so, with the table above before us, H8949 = 2.11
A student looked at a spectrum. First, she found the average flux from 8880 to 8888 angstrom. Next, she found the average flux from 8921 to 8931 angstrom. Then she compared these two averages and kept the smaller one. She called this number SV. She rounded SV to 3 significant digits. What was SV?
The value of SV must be 0.519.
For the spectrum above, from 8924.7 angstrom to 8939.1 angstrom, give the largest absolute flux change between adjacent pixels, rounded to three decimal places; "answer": 0.019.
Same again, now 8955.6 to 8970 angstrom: 0.015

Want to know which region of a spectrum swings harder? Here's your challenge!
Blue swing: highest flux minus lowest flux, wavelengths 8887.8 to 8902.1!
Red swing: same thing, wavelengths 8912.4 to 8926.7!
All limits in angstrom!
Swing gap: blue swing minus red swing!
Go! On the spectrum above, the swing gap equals 0.0053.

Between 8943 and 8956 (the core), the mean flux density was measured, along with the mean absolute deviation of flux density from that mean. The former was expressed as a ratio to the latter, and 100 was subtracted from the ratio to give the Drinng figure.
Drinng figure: 46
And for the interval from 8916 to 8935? -2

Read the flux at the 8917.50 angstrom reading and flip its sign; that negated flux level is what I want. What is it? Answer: -0.521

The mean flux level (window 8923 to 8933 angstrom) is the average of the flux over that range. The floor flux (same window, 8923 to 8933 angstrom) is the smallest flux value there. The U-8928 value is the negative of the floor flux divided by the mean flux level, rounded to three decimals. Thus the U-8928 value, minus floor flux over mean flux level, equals -0.966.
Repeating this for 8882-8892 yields -0.992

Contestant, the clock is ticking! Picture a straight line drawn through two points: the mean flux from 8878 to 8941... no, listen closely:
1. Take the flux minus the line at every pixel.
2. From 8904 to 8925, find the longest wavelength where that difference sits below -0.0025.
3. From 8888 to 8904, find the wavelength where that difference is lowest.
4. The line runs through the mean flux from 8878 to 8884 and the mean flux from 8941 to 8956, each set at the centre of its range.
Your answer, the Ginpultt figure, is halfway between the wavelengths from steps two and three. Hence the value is 8905.2 angstrom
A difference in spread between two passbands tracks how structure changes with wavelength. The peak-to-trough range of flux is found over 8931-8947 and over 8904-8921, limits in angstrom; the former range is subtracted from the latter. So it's 0.007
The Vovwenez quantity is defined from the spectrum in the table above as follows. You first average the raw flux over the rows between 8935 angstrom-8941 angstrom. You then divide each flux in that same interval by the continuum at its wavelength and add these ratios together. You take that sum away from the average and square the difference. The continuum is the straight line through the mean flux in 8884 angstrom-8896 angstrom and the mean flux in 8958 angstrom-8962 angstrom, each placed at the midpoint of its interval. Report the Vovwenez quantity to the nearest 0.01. 6.02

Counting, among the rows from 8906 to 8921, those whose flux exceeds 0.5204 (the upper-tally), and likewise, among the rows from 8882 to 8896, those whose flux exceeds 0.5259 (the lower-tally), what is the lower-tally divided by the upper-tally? 0.80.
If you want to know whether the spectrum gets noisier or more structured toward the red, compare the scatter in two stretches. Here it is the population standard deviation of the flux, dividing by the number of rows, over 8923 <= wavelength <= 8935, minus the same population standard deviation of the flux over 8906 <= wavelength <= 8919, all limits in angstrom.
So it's 0.003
